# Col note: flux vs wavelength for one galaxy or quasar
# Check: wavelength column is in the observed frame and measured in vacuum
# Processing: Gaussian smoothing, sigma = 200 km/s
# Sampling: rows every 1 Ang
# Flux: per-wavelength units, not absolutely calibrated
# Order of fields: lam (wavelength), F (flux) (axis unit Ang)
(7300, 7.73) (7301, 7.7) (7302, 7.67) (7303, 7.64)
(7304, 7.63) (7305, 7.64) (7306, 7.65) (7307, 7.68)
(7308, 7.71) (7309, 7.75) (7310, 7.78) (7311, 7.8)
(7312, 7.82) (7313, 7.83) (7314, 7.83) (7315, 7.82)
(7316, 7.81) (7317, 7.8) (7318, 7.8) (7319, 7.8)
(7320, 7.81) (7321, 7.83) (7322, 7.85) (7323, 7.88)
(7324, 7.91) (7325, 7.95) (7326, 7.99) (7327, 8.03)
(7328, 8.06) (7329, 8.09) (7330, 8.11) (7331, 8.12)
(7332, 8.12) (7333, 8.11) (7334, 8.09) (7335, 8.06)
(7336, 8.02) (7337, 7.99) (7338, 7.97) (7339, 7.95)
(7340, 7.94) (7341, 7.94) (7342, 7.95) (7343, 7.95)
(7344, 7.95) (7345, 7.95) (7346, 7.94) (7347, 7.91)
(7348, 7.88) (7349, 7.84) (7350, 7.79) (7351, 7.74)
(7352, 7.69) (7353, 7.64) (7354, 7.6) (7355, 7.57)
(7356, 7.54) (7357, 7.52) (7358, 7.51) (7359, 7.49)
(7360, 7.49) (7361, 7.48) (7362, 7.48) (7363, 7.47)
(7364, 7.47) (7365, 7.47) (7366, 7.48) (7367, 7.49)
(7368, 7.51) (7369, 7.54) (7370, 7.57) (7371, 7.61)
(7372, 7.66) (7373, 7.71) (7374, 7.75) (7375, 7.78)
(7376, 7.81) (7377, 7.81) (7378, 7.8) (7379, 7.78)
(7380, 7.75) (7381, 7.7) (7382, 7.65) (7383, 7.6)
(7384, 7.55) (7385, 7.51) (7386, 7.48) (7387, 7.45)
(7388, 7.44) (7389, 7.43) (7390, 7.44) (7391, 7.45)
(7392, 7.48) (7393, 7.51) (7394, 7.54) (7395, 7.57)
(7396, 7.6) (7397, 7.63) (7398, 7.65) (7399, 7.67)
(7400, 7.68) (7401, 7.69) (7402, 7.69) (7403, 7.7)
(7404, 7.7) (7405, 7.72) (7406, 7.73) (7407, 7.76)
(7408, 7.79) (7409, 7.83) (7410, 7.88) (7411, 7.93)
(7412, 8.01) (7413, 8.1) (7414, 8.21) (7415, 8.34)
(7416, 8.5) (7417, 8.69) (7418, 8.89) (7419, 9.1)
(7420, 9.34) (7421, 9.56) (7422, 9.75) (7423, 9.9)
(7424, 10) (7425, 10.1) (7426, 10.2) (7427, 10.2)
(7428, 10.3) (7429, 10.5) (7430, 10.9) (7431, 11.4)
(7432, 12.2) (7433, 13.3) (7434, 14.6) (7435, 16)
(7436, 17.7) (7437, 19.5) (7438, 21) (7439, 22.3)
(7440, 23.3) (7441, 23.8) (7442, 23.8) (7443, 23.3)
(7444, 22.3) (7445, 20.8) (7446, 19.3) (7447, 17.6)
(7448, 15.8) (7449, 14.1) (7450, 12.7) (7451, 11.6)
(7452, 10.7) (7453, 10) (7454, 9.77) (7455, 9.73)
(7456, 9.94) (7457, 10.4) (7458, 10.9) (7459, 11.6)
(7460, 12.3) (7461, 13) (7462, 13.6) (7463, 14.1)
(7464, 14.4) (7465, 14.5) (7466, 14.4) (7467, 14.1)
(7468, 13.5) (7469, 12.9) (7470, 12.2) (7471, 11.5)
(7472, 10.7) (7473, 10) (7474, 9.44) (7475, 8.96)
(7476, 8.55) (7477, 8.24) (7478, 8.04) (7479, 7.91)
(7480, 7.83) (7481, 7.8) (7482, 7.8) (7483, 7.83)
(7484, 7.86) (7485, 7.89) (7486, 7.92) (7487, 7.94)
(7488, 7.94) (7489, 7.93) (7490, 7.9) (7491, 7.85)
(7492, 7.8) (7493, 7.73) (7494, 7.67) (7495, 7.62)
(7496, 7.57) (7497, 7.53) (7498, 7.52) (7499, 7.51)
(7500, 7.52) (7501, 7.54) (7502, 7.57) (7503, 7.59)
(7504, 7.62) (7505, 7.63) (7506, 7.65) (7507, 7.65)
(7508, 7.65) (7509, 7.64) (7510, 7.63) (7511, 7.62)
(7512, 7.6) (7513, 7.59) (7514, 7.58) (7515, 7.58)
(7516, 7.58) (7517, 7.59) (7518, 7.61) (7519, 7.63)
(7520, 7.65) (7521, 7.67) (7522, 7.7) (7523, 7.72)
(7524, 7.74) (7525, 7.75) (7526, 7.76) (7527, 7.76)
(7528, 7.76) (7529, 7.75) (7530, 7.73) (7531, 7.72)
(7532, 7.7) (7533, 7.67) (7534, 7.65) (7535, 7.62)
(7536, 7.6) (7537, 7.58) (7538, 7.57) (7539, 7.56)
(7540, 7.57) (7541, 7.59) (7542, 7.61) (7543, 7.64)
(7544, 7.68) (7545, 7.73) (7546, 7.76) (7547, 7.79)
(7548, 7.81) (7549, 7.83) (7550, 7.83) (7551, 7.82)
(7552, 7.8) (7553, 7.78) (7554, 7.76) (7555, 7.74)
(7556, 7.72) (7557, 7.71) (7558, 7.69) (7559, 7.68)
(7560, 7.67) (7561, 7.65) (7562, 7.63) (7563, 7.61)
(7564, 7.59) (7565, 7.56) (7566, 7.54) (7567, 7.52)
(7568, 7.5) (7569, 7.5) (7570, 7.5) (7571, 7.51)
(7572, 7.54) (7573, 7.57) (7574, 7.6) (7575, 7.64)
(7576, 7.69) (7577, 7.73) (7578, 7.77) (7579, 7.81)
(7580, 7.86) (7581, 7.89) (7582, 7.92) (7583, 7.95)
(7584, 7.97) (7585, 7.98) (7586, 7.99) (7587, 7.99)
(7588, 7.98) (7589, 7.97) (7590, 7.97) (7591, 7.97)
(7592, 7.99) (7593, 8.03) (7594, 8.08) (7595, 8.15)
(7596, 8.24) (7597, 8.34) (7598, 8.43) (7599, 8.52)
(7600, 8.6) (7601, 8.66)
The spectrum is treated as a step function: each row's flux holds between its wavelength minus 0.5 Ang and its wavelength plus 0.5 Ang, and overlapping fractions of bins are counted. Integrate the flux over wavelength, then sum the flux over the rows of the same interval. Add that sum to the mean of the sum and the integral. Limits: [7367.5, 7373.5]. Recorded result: 91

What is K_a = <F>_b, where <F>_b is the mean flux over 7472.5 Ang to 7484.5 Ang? 8.4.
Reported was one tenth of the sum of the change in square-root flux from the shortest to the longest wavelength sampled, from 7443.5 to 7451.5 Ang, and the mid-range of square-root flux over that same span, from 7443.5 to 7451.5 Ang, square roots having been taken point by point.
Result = 0.275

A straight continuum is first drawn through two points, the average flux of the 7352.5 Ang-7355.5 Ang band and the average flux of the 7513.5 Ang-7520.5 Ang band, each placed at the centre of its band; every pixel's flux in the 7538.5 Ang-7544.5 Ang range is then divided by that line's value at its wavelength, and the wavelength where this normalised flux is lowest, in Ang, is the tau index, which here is 7539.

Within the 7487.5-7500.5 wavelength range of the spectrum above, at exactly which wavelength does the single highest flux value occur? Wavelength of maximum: 7488 Ang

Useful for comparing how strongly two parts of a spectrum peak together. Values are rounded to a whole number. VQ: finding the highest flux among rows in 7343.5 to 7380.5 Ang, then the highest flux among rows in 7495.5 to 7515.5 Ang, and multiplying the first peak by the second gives 61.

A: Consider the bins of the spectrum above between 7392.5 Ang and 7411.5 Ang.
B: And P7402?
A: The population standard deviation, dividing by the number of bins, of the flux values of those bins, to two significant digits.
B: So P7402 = 0.11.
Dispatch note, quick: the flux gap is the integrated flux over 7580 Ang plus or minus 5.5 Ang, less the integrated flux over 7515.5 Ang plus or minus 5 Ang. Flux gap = 10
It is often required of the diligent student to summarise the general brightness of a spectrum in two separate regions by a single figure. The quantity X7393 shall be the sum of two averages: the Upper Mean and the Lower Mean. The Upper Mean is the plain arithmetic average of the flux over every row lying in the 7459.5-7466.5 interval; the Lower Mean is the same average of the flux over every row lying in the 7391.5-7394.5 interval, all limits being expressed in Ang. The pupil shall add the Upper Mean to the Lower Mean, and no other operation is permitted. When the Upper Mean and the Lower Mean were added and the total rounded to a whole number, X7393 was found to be 21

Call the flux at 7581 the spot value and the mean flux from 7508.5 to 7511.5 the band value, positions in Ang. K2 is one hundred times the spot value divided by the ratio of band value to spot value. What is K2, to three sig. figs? 816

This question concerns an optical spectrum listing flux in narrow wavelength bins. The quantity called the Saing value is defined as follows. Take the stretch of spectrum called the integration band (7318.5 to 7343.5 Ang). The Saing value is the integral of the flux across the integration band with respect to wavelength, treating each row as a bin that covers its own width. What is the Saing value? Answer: 200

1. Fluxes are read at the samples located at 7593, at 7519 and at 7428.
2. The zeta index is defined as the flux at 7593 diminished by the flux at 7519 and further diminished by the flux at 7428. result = -10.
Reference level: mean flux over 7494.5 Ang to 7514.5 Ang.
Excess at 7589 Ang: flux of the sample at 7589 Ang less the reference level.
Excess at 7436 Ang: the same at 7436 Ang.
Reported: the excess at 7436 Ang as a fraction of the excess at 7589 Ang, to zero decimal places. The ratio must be 27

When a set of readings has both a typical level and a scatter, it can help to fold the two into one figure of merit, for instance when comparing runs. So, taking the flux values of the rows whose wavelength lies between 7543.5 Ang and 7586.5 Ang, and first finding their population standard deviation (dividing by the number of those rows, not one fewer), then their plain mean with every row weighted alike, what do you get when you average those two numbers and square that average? 15.4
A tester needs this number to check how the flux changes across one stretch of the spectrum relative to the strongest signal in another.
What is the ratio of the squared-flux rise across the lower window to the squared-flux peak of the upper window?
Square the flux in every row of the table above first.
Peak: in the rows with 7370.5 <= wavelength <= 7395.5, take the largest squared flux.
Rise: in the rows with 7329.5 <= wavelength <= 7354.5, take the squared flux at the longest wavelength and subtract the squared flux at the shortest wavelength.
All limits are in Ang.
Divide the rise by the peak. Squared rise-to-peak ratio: -0.13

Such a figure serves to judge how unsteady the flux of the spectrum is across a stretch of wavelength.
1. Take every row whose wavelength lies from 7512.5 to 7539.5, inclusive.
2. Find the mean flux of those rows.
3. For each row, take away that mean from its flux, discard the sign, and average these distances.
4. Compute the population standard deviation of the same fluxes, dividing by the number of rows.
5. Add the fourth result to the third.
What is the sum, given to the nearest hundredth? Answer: 0.13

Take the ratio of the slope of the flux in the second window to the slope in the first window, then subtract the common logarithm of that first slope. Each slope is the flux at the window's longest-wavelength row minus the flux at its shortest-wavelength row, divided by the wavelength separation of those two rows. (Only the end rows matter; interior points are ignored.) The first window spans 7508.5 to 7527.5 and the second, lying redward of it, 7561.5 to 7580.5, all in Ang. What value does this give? 4.1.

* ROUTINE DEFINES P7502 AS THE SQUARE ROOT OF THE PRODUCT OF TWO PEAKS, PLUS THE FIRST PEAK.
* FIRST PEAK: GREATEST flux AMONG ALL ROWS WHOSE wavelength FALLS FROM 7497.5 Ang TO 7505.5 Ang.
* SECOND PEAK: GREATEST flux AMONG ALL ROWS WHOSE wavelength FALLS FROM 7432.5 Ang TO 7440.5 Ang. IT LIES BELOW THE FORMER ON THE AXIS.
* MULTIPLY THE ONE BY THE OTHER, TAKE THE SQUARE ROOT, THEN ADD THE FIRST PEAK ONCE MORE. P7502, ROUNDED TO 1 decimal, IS 21.0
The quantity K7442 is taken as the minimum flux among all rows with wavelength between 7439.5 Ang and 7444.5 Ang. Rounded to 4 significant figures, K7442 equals 22.30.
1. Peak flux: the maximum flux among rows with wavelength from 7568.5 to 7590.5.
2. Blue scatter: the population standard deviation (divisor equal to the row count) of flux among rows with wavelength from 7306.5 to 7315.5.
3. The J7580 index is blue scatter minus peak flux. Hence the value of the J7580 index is -7.9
